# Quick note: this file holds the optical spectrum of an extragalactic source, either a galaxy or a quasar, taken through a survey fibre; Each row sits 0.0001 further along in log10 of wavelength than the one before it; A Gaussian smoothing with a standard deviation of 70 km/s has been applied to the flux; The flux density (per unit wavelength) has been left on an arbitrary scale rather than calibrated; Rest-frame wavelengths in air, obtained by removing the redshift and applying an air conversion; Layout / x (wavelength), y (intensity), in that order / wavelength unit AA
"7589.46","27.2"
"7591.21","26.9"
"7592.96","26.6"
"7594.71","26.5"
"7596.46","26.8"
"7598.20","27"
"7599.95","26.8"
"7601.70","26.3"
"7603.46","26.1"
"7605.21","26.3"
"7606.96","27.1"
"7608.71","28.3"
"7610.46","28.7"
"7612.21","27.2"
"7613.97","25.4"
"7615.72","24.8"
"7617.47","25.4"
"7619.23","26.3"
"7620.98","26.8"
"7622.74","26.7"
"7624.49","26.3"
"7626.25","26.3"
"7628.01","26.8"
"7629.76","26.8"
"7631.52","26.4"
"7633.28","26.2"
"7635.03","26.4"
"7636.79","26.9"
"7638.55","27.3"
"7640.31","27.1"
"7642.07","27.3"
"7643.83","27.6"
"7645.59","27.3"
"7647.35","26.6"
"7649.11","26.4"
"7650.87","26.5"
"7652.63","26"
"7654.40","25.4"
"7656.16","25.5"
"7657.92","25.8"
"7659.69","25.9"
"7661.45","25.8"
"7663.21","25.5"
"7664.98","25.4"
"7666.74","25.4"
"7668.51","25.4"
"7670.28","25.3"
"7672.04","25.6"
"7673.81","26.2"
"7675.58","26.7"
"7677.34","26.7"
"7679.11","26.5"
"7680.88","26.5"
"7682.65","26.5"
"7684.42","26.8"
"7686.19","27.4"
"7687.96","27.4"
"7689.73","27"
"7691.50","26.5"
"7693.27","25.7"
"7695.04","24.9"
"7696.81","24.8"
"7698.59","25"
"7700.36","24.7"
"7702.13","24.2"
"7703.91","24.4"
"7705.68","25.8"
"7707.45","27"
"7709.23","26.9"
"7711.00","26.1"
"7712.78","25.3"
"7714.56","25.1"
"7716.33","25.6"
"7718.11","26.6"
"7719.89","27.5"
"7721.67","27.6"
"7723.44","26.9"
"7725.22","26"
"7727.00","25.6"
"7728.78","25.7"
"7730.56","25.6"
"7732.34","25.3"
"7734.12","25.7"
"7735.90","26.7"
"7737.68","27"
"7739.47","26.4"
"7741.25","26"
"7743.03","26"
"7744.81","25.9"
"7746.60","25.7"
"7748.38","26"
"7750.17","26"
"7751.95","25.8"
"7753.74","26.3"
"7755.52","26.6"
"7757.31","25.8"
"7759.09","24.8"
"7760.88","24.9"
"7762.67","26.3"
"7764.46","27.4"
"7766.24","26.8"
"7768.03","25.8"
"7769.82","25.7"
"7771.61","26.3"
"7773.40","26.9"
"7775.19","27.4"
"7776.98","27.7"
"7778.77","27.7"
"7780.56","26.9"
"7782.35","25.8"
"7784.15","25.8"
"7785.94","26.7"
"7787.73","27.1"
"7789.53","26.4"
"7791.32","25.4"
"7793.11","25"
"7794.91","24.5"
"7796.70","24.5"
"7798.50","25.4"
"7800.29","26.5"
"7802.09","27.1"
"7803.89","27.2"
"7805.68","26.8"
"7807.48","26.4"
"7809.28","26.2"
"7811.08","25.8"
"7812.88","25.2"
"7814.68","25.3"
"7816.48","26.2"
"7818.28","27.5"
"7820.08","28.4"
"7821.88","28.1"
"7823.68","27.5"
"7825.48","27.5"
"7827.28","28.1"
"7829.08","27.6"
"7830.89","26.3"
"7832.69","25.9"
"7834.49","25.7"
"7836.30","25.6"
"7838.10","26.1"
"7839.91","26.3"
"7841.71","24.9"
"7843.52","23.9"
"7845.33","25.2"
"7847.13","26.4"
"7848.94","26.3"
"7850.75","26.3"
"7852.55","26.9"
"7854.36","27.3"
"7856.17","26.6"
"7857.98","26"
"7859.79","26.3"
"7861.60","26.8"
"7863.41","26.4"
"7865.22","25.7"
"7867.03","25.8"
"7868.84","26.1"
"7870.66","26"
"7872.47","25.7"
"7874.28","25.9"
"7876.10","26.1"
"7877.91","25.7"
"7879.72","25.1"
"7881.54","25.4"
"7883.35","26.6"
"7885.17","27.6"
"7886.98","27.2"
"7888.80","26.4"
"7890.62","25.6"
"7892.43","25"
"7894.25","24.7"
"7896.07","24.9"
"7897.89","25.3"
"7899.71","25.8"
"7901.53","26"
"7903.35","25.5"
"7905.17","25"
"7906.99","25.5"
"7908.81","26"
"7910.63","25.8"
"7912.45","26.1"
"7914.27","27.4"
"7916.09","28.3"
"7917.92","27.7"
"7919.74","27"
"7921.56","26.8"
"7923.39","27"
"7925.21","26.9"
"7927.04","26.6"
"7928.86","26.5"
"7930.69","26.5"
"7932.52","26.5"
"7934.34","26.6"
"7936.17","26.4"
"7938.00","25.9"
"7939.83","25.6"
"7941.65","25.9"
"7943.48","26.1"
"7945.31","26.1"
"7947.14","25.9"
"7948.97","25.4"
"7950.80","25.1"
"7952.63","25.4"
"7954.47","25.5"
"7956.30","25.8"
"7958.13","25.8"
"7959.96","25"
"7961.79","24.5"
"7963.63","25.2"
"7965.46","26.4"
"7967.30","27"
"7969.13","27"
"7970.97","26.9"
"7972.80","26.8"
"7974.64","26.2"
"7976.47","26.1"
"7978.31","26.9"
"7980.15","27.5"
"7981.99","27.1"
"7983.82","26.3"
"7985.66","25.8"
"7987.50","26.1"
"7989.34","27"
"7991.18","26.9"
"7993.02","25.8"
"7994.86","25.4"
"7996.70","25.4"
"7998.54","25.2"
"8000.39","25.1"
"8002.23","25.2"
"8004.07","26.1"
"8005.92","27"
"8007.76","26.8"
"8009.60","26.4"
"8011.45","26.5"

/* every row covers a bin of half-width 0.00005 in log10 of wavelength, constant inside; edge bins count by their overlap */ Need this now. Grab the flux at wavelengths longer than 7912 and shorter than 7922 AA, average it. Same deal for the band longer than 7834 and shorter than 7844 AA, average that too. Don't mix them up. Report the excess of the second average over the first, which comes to -1.8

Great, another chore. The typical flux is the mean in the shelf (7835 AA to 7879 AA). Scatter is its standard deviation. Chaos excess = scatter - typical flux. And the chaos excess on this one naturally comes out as -25.3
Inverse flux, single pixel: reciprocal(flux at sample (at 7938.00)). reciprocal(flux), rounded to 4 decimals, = 0.0386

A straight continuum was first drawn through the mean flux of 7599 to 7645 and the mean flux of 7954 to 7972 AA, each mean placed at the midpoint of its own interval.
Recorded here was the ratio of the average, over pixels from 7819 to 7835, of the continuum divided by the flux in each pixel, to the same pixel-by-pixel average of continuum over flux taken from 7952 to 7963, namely 0.94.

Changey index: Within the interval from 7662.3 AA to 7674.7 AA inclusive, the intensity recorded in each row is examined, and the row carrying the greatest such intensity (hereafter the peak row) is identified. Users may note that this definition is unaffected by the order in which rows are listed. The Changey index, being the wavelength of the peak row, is 7673.81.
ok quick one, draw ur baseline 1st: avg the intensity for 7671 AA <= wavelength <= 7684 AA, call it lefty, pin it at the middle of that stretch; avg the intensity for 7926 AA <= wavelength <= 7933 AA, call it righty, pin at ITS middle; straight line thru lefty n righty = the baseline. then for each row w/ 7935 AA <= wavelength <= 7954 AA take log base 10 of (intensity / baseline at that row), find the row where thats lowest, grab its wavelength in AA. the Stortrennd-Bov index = 7950.80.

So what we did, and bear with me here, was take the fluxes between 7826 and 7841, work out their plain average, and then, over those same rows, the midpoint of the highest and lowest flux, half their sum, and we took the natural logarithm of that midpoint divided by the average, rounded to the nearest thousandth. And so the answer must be 0.015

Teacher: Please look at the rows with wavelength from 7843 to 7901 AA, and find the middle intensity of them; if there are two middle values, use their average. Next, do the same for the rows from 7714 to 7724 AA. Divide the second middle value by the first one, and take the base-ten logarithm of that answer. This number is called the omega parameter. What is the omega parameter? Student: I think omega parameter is 0.012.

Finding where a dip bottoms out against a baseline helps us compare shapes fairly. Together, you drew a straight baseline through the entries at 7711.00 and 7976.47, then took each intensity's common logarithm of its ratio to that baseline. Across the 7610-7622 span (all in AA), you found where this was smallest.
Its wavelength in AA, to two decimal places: 7615.72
